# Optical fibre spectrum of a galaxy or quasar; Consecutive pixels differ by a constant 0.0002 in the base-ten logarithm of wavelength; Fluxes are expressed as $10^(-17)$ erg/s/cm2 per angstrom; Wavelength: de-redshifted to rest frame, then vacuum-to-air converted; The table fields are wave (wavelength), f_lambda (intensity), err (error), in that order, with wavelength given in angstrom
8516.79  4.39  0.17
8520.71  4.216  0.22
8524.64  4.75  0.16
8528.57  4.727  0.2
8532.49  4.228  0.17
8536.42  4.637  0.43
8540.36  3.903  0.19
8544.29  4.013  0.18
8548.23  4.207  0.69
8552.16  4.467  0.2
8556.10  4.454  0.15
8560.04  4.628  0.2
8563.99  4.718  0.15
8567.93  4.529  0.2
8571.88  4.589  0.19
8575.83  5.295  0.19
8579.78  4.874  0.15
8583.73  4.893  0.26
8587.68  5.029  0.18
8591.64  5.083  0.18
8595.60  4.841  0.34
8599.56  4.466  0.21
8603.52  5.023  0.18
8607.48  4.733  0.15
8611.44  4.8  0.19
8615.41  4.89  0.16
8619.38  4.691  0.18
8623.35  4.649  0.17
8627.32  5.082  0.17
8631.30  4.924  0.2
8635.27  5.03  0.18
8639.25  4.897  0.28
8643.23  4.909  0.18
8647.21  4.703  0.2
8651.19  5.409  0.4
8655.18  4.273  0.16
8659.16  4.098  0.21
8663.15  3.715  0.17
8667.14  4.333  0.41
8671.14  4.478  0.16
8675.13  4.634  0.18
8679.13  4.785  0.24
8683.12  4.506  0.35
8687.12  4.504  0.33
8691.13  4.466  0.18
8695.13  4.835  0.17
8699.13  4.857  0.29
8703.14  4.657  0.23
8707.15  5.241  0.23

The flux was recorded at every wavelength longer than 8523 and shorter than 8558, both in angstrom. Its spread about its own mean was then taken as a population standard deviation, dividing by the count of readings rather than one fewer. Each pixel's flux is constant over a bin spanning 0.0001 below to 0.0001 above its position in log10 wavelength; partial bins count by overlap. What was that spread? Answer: 0.29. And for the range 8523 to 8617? 0.33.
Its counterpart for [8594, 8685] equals 0.35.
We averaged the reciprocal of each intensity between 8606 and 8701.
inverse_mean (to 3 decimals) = 0.215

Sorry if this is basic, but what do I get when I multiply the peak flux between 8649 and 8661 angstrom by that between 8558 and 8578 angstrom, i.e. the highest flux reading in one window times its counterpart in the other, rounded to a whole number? 29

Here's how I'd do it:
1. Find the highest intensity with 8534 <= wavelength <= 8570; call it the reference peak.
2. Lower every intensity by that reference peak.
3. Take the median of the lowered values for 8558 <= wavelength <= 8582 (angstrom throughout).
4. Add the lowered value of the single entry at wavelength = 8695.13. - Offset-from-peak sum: 0.07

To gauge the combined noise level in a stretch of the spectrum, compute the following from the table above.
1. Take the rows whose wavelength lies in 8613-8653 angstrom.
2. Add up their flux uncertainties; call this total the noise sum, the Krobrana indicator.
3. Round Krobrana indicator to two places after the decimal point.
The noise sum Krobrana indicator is 2.12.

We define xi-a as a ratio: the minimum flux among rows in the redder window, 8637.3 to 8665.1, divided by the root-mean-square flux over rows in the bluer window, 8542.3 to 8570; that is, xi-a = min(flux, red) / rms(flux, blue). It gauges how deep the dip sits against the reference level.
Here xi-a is 0.84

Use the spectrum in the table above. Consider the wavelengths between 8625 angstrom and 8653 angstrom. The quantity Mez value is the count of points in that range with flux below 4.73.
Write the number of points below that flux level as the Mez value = 1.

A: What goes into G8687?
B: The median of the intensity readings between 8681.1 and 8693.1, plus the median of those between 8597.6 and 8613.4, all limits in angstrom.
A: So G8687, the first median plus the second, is 9.3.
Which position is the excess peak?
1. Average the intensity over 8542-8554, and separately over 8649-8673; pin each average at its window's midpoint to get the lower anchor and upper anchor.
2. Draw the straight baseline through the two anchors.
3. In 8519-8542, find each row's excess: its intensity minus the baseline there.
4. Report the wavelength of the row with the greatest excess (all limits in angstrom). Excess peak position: 8524.64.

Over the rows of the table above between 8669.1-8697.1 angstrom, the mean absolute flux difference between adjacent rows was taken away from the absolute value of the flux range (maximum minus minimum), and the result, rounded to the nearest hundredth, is 0.20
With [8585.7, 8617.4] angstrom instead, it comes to 0.38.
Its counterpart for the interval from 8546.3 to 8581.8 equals 0.85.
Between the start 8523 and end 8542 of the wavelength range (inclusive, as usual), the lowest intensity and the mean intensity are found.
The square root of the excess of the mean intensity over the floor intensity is 0.7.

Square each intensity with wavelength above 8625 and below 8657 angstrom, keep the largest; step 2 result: 29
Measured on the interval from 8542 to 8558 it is 20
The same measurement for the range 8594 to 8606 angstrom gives 25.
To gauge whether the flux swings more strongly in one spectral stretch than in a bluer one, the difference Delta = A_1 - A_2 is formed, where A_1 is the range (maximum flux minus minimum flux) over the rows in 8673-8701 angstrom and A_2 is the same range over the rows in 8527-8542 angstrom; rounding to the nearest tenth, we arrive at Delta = -0.4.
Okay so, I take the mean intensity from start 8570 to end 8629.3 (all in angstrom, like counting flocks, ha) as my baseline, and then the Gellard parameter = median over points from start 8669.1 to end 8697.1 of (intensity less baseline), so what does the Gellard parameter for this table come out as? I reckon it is -0.36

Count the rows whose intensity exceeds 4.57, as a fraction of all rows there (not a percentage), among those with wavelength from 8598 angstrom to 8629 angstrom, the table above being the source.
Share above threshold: 0.9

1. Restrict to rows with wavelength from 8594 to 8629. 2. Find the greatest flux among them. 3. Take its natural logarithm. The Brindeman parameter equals 1.63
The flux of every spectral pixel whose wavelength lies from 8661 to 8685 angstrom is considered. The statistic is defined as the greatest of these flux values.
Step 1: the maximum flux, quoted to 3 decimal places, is 4.785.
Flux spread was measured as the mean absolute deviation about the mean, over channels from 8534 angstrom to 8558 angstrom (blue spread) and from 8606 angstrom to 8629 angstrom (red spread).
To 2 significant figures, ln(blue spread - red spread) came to -2.1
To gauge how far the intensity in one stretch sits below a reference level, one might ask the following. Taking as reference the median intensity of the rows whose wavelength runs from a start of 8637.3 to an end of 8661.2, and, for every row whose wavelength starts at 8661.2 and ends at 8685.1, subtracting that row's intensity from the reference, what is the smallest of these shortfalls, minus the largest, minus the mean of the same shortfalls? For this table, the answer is -1.5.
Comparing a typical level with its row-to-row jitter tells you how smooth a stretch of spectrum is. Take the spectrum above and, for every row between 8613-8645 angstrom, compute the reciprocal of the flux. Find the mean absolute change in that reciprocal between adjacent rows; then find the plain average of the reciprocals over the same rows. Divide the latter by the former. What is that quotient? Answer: 31.6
